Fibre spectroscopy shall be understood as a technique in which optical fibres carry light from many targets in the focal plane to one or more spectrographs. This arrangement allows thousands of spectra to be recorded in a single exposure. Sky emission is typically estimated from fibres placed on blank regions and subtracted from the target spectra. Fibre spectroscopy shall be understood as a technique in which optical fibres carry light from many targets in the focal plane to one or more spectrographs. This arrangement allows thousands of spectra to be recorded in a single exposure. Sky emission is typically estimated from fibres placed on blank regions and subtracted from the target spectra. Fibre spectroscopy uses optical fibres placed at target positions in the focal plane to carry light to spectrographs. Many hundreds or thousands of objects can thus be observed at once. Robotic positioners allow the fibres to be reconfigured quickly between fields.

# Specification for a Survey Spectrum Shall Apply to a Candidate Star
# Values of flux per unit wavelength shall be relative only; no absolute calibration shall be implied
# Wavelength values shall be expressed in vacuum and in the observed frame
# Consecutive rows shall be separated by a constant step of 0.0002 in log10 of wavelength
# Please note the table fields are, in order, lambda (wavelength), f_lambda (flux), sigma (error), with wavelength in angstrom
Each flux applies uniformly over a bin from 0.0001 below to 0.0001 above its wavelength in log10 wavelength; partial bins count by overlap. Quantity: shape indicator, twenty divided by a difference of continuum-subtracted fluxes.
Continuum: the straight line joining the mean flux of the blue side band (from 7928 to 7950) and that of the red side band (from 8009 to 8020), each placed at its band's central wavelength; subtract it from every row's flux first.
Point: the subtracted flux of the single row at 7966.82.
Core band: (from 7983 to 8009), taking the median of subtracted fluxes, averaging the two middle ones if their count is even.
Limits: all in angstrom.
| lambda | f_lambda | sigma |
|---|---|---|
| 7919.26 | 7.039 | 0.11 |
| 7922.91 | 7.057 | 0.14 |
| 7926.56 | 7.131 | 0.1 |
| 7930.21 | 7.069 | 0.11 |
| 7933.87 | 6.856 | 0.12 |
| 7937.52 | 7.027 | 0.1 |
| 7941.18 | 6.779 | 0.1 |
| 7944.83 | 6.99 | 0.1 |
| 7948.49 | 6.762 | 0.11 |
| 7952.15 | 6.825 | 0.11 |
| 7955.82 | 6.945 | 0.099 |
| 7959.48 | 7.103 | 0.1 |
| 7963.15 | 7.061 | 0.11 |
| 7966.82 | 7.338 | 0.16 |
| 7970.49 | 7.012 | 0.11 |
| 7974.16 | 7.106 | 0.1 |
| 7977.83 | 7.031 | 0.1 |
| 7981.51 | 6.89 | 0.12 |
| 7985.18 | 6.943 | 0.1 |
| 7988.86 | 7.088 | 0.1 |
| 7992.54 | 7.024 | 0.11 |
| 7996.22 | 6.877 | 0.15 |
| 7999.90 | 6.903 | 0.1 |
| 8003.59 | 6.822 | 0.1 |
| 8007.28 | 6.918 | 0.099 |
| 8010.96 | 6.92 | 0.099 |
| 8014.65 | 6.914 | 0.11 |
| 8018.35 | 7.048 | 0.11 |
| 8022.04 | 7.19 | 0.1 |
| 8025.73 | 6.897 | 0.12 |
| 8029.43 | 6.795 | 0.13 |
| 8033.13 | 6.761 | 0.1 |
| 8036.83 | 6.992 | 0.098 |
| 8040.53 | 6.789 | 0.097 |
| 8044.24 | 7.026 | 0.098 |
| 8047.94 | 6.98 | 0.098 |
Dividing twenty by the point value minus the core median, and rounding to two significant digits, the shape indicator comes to 45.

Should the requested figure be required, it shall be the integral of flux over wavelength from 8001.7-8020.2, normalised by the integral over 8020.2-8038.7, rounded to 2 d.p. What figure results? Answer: 1.00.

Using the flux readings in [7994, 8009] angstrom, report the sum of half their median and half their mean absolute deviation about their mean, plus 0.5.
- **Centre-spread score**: 3.96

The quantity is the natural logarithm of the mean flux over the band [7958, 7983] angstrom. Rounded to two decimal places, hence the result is 1.96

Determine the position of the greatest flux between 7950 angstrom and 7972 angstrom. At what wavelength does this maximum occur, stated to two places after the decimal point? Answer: 7966.82 angstrom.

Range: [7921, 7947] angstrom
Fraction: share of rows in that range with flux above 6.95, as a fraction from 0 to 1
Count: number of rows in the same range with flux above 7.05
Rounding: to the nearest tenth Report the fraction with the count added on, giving 3.7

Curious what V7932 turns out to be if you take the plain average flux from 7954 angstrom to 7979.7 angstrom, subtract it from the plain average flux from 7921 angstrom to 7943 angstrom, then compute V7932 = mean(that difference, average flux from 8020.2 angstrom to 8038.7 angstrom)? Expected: 3.41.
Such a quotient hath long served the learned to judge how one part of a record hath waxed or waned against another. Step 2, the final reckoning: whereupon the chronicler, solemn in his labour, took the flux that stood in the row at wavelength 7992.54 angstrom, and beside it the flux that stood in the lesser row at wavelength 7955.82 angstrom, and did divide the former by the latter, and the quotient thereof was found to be 1.01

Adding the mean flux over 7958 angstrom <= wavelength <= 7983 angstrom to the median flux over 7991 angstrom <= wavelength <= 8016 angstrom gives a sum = 14.0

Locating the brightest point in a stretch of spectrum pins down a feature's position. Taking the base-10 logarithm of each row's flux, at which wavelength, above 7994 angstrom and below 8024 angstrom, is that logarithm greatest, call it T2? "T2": 8022.04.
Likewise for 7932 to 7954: 7937.52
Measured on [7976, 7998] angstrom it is 7988.86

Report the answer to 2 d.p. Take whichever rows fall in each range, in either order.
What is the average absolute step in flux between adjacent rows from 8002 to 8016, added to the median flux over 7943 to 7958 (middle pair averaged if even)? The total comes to 6.92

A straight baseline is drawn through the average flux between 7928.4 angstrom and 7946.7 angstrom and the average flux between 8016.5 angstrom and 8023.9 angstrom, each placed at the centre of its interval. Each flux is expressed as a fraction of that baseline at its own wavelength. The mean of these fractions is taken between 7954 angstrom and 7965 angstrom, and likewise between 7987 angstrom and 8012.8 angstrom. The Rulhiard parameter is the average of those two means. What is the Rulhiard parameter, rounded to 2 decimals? 0.99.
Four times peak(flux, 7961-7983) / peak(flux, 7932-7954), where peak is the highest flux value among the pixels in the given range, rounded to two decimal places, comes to 4.18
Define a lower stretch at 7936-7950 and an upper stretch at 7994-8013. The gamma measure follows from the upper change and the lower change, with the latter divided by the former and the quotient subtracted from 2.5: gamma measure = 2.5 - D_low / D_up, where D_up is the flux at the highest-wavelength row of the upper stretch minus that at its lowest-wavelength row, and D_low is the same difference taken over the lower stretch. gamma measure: 8.7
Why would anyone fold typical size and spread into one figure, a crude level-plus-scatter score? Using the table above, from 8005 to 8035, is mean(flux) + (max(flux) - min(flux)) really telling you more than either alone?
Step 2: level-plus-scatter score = 7.36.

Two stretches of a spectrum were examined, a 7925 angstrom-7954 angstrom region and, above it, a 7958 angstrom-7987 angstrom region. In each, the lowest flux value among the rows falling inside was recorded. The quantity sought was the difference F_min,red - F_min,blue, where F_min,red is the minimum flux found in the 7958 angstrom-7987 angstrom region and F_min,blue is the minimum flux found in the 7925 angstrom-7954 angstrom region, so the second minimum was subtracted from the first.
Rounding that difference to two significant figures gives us 0.13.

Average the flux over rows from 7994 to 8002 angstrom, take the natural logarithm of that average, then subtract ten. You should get -8.07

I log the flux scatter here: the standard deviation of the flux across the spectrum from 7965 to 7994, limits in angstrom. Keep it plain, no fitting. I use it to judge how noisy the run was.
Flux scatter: 0.13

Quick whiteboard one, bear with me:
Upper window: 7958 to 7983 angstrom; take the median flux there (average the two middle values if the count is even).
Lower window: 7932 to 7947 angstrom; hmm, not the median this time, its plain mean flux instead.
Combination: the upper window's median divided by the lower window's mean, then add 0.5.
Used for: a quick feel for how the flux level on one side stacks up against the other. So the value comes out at 1.52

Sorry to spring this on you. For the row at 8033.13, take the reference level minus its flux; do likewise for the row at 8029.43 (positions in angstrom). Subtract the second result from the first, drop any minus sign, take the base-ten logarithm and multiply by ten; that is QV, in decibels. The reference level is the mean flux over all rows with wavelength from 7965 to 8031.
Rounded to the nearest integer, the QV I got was -15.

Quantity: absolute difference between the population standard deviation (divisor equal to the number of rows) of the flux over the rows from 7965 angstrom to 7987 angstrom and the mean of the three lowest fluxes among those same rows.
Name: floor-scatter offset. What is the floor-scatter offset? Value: 6.80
